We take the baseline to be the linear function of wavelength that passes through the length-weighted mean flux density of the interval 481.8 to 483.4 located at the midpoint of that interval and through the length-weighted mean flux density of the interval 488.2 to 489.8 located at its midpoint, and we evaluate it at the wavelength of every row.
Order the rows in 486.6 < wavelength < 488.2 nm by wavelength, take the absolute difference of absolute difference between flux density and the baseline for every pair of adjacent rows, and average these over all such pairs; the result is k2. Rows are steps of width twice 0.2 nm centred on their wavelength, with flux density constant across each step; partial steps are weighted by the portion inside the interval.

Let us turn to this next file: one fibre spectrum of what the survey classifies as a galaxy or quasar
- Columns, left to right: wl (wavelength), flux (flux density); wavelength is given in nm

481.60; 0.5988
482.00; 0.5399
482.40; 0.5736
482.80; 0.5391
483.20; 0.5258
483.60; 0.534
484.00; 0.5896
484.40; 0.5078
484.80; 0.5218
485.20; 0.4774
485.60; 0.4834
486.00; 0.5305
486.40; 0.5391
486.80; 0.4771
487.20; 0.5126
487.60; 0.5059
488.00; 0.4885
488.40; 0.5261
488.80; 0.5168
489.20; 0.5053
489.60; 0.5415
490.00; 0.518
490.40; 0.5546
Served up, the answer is 0.019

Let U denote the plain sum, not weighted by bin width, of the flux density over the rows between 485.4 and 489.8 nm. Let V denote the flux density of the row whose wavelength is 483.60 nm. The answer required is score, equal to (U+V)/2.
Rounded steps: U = 5.63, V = 0.534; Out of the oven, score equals 3.08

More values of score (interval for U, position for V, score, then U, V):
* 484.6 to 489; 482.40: 3.08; 5.58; 0.5736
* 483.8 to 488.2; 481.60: 3.12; 5.63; 0.5988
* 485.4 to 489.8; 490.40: 3.09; 5.63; 0.5546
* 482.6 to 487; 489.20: 3.12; 5.73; 0.5053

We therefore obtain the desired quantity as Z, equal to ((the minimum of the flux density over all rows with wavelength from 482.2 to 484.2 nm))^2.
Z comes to 0.276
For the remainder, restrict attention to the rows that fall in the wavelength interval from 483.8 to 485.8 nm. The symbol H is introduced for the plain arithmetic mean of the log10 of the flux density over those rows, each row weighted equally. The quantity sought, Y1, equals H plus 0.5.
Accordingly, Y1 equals 0.211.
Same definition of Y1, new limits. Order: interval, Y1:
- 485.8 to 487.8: 0.210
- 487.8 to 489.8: 0.212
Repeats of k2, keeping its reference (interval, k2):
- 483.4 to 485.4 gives 0.030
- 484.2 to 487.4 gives 0.029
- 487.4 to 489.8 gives 0.014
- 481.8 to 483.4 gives 0.019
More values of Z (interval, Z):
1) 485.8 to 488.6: 0.228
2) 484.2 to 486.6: 0.228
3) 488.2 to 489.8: 0.255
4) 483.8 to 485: 0.258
